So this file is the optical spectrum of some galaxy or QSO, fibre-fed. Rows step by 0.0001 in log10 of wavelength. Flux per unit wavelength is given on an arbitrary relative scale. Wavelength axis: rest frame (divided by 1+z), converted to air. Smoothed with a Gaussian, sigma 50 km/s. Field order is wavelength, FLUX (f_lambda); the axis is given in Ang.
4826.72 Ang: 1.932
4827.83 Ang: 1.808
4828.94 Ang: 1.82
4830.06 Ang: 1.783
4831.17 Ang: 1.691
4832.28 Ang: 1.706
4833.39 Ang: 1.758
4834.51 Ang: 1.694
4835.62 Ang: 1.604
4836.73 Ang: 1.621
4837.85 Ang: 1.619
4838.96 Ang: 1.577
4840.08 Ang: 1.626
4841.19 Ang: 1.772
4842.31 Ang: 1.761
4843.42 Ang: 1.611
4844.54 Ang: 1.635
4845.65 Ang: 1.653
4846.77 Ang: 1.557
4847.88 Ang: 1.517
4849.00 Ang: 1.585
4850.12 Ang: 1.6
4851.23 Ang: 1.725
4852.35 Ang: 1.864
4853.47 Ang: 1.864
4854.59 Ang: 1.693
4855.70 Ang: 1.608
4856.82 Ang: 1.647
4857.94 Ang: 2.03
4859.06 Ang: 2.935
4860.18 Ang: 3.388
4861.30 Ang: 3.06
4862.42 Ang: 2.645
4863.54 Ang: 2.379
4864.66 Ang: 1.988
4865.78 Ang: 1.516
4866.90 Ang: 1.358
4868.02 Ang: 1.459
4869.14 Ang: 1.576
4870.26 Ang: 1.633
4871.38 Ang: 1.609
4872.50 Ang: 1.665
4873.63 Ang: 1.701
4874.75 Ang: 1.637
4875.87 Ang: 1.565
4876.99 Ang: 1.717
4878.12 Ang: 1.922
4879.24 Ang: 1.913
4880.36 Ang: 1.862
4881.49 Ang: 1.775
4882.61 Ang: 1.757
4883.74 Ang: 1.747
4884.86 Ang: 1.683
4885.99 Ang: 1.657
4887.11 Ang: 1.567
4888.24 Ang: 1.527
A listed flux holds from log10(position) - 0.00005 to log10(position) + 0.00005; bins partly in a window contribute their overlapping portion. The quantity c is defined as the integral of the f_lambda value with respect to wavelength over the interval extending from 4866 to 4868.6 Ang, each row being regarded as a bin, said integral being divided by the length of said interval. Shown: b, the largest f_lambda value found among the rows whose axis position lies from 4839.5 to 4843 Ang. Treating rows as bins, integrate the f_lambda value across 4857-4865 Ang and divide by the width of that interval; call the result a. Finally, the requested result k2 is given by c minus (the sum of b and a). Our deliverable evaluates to -2.95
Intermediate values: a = 2.60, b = 1.772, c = 1.43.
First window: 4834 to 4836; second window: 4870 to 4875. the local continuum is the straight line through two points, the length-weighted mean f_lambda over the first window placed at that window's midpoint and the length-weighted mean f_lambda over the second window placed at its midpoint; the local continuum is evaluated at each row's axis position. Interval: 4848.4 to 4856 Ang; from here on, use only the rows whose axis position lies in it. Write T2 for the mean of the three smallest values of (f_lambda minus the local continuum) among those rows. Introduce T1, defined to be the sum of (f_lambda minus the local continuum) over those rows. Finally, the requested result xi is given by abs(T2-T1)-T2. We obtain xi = 0.48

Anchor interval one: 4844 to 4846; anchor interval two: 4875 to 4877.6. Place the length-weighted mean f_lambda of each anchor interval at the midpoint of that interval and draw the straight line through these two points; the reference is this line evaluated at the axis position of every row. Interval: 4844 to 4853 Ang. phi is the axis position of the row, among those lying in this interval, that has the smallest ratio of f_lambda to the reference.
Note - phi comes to 4847.88 Ang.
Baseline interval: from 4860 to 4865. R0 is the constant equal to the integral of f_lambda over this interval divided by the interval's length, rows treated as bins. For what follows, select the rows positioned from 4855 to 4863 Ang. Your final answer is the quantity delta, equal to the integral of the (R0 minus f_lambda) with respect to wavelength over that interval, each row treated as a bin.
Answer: 1.7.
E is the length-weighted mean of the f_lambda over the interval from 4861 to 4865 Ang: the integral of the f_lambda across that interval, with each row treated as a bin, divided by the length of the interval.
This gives 2.51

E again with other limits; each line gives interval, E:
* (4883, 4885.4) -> 1.72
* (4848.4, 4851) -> 1.61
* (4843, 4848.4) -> 1.60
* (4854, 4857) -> 1.65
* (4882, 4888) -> 1.67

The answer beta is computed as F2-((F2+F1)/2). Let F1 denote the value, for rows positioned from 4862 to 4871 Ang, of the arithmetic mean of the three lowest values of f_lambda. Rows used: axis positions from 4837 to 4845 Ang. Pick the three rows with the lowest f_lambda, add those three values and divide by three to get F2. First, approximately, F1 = 1.44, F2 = 1.60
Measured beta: 0.08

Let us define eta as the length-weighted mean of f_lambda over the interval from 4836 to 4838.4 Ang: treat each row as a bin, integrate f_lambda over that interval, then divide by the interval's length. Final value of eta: 1.62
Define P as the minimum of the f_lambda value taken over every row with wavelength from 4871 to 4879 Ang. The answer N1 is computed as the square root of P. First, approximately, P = 1.565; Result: 1.25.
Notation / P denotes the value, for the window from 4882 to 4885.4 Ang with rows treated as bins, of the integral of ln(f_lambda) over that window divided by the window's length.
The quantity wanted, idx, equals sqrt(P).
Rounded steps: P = 0.55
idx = 0.741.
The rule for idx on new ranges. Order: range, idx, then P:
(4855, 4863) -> 0.928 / 0.86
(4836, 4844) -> 0.709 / 0.50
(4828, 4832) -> 0.753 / 0.57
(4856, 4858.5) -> 0.768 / 0.59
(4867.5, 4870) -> 0.653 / 0.43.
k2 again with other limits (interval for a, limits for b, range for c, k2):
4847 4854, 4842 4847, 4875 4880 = -1.67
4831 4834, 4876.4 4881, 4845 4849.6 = -2.06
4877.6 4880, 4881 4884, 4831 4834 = -1.97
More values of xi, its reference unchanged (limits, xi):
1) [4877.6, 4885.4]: 0.96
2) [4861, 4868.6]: 3.26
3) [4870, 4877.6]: 0.07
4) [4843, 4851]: 0.41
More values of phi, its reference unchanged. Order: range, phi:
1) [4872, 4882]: 4875.87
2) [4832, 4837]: 4835.62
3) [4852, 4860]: 4855.70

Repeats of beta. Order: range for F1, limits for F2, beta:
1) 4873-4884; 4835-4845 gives -0.02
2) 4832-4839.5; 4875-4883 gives 0.04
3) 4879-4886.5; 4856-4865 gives 0.10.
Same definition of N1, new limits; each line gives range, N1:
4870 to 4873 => 1.27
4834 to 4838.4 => 1.27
